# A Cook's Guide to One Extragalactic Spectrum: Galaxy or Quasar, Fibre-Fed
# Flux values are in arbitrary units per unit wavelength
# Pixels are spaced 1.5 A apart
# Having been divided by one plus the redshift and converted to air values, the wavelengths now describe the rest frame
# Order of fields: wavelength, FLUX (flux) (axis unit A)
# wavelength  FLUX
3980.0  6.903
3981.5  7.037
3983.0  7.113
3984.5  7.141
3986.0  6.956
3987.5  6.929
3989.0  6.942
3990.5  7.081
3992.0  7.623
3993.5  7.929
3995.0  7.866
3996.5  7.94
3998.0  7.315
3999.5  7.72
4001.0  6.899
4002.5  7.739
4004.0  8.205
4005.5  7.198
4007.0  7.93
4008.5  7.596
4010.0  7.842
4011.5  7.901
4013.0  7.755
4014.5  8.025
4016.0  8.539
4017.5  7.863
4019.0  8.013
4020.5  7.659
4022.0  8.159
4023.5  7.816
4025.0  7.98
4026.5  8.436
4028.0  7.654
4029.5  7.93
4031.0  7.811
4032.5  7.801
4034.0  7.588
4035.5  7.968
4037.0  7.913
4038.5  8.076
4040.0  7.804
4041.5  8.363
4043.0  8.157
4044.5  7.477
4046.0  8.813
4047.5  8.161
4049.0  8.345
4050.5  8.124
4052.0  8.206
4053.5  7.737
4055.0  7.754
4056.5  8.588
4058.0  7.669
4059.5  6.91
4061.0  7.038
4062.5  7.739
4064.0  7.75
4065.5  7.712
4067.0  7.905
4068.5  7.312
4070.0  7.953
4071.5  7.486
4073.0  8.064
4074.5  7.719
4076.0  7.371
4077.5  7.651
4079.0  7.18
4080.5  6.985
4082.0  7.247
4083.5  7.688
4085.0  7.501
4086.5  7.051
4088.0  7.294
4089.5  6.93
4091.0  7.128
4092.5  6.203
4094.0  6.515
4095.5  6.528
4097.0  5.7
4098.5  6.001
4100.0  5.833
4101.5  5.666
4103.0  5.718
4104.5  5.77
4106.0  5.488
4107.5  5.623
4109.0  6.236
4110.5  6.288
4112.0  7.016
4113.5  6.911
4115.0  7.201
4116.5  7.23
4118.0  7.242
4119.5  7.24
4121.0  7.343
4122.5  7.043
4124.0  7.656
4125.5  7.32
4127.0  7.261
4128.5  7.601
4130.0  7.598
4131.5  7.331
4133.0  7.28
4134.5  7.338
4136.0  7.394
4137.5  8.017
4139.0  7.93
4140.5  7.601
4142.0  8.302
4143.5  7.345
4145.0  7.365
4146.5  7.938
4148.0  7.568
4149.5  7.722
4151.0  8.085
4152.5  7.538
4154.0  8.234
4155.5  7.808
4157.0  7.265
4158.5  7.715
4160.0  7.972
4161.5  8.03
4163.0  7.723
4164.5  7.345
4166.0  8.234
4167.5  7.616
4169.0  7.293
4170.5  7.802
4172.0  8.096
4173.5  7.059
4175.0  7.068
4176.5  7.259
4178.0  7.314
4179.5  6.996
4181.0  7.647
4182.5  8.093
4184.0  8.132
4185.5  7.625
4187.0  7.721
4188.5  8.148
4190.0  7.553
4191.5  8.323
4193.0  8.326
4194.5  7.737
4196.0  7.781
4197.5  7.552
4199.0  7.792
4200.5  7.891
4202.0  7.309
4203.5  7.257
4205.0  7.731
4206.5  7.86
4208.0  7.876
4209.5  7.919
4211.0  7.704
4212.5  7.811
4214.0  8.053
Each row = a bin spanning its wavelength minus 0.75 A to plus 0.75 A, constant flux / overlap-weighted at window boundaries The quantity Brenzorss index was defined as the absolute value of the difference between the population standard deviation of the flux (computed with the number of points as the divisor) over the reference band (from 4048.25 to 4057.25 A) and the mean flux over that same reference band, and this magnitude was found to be 7.8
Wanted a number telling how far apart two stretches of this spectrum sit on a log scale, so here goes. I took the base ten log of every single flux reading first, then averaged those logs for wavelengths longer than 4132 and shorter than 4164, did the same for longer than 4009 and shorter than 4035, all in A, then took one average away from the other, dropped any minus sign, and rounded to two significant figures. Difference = 0.012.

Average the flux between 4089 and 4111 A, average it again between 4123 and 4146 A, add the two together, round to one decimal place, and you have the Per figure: 13.7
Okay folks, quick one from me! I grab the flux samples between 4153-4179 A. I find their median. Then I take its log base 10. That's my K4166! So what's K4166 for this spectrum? 0.887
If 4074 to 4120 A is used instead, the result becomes 0.844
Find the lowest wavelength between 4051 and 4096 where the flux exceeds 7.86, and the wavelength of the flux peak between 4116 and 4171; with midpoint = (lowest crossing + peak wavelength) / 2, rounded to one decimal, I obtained 4097.0 A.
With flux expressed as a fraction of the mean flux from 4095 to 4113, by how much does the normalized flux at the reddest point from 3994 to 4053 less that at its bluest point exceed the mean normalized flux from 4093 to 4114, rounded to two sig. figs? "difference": -0.96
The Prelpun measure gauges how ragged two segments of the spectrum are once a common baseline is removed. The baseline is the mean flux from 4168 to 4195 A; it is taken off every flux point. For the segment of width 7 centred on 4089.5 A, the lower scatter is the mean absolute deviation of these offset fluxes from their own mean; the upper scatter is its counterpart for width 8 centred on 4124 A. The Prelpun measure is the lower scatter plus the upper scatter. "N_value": 0.43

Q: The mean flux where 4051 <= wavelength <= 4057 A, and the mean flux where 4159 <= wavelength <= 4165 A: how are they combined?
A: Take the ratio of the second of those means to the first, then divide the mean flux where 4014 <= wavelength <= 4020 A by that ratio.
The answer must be 8.4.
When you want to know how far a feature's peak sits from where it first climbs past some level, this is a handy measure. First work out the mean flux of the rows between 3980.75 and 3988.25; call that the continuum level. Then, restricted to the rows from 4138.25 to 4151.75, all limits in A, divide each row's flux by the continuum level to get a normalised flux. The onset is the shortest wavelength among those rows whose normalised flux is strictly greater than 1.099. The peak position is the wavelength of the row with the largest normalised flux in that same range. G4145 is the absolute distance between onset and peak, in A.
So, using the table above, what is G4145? 3 A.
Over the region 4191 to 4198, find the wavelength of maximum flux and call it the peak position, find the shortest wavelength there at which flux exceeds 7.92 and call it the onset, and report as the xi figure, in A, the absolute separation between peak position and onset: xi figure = 1.5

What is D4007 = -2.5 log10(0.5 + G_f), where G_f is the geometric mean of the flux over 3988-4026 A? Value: -2.29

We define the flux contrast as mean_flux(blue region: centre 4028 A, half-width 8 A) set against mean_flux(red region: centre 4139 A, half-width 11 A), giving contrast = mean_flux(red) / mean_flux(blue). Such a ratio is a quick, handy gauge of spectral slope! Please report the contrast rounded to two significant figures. 0.97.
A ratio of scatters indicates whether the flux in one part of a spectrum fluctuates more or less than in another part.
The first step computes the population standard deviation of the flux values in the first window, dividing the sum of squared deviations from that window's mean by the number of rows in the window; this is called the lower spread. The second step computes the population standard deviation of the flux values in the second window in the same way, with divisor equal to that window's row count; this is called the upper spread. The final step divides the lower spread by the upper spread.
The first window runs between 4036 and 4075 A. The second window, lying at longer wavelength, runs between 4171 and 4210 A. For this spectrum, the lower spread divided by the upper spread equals 1.1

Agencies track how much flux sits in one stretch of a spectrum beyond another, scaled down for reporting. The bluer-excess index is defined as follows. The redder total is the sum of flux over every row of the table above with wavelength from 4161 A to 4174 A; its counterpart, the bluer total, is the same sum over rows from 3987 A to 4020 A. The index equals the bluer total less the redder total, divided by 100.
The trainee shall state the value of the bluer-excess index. 1.0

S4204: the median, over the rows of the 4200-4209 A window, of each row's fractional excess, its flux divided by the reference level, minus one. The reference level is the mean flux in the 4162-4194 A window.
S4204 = 0.014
